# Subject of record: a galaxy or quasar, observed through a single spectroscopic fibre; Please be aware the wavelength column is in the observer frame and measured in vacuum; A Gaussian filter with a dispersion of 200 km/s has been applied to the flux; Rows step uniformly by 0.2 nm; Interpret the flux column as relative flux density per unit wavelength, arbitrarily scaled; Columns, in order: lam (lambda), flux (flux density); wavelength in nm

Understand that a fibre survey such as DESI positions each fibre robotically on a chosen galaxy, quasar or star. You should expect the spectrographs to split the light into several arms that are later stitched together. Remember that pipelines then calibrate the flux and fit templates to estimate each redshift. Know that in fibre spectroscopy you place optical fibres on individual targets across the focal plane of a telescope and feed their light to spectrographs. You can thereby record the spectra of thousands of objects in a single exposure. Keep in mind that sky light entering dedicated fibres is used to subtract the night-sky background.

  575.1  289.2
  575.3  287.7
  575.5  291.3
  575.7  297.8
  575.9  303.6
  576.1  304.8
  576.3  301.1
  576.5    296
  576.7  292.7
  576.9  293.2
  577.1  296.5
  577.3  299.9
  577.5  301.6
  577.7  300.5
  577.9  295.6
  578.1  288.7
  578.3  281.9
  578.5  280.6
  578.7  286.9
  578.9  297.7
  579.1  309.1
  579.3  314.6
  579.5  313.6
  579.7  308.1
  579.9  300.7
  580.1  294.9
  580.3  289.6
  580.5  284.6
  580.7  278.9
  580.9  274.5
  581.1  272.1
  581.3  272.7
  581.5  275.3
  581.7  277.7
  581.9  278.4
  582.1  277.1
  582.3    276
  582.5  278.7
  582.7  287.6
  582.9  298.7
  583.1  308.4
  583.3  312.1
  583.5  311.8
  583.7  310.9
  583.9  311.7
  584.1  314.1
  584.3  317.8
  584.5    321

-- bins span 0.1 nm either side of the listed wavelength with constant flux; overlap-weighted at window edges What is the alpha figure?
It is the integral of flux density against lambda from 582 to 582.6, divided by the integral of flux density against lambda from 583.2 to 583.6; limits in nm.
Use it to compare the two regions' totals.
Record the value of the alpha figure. 1.33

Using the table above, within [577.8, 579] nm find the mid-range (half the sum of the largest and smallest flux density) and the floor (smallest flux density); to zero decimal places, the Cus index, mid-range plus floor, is 570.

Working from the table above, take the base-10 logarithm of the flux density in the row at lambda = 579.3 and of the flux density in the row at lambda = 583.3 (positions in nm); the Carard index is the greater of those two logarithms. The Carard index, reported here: 2.498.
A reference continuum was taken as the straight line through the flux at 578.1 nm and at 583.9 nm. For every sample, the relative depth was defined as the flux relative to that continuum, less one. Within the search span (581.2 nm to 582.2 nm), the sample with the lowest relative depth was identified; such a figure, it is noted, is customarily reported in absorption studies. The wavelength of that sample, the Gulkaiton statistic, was 581.3 nm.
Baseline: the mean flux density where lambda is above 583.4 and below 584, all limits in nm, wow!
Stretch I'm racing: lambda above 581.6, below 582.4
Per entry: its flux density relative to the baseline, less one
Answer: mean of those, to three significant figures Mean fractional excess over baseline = -0.110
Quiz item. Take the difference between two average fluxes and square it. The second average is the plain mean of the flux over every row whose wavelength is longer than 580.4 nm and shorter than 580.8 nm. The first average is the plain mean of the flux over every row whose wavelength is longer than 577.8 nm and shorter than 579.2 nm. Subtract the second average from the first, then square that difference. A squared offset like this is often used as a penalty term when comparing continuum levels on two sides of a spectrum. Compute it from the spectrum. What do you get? 95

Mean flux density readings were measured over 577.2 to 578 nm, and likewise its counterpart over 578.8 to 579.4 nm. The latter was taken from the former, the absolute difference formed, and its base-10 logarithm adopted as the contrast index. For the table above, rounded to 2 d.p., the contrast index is 0.89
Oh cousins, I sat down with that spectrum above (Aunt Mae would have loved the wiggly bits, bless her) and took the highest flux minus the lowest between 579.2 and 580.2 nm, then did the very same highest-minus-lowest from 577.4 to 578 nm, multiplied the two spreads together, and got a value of 118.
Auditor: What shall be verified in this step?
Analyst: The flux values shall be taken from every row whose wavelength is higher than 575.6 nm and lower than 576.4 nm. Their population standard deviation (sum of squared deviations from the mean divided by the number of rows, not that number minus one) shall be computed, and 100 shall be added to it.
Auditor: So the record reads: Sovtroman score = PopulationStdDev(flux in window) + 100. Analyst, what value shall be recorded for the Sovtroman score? 102.7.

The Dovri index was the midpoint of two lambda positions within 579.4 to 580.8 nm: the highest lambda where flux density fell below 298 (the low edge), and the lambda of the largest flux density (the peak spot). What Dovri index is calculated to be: 580.10 nm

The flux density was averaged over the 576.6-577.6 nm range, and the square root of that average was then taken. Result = 17.2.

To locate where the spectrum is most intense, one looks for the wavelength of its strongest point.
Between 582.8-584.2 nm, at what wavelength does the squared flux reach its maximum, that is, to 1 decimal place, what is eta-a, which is 584.1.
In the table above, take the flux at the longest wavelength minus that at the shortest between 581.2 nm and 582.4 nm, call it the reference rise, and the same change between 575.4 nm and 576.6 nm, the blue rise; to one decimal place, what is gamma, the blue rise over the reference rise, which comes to 1.4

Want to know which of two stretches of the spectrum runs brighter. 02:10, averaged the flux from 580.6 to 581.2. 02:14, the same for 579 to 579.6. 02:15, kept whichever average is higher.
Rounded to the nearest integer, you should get 312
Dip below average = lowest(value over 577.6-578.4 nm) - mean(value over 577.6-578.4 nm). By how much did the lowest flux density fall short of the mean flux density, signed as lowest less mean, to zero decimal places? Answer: -10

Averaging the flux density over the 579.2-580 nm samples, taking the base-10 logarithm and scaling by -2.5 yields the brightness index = -6.23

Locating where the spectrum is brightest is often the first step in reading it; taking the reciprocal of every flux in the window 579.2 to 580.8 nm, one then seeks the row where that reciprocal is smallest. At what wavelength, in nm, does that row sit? 579.3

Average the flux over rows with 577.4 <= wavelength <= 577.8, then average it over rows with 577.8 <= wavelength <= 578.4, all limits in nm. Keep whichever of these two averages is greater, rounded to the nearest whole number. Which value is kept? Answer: 301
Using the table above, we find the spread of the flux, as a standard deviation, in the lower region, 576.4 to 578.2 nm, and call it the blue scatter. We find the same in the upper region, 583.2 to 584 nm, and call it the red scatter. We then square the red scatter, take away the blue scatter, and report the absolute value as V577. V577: 4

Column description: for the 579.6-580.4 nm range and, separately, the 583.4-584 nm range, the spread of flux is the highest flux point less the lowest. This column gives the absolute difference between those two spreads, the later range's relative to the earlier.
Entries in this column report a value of 18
